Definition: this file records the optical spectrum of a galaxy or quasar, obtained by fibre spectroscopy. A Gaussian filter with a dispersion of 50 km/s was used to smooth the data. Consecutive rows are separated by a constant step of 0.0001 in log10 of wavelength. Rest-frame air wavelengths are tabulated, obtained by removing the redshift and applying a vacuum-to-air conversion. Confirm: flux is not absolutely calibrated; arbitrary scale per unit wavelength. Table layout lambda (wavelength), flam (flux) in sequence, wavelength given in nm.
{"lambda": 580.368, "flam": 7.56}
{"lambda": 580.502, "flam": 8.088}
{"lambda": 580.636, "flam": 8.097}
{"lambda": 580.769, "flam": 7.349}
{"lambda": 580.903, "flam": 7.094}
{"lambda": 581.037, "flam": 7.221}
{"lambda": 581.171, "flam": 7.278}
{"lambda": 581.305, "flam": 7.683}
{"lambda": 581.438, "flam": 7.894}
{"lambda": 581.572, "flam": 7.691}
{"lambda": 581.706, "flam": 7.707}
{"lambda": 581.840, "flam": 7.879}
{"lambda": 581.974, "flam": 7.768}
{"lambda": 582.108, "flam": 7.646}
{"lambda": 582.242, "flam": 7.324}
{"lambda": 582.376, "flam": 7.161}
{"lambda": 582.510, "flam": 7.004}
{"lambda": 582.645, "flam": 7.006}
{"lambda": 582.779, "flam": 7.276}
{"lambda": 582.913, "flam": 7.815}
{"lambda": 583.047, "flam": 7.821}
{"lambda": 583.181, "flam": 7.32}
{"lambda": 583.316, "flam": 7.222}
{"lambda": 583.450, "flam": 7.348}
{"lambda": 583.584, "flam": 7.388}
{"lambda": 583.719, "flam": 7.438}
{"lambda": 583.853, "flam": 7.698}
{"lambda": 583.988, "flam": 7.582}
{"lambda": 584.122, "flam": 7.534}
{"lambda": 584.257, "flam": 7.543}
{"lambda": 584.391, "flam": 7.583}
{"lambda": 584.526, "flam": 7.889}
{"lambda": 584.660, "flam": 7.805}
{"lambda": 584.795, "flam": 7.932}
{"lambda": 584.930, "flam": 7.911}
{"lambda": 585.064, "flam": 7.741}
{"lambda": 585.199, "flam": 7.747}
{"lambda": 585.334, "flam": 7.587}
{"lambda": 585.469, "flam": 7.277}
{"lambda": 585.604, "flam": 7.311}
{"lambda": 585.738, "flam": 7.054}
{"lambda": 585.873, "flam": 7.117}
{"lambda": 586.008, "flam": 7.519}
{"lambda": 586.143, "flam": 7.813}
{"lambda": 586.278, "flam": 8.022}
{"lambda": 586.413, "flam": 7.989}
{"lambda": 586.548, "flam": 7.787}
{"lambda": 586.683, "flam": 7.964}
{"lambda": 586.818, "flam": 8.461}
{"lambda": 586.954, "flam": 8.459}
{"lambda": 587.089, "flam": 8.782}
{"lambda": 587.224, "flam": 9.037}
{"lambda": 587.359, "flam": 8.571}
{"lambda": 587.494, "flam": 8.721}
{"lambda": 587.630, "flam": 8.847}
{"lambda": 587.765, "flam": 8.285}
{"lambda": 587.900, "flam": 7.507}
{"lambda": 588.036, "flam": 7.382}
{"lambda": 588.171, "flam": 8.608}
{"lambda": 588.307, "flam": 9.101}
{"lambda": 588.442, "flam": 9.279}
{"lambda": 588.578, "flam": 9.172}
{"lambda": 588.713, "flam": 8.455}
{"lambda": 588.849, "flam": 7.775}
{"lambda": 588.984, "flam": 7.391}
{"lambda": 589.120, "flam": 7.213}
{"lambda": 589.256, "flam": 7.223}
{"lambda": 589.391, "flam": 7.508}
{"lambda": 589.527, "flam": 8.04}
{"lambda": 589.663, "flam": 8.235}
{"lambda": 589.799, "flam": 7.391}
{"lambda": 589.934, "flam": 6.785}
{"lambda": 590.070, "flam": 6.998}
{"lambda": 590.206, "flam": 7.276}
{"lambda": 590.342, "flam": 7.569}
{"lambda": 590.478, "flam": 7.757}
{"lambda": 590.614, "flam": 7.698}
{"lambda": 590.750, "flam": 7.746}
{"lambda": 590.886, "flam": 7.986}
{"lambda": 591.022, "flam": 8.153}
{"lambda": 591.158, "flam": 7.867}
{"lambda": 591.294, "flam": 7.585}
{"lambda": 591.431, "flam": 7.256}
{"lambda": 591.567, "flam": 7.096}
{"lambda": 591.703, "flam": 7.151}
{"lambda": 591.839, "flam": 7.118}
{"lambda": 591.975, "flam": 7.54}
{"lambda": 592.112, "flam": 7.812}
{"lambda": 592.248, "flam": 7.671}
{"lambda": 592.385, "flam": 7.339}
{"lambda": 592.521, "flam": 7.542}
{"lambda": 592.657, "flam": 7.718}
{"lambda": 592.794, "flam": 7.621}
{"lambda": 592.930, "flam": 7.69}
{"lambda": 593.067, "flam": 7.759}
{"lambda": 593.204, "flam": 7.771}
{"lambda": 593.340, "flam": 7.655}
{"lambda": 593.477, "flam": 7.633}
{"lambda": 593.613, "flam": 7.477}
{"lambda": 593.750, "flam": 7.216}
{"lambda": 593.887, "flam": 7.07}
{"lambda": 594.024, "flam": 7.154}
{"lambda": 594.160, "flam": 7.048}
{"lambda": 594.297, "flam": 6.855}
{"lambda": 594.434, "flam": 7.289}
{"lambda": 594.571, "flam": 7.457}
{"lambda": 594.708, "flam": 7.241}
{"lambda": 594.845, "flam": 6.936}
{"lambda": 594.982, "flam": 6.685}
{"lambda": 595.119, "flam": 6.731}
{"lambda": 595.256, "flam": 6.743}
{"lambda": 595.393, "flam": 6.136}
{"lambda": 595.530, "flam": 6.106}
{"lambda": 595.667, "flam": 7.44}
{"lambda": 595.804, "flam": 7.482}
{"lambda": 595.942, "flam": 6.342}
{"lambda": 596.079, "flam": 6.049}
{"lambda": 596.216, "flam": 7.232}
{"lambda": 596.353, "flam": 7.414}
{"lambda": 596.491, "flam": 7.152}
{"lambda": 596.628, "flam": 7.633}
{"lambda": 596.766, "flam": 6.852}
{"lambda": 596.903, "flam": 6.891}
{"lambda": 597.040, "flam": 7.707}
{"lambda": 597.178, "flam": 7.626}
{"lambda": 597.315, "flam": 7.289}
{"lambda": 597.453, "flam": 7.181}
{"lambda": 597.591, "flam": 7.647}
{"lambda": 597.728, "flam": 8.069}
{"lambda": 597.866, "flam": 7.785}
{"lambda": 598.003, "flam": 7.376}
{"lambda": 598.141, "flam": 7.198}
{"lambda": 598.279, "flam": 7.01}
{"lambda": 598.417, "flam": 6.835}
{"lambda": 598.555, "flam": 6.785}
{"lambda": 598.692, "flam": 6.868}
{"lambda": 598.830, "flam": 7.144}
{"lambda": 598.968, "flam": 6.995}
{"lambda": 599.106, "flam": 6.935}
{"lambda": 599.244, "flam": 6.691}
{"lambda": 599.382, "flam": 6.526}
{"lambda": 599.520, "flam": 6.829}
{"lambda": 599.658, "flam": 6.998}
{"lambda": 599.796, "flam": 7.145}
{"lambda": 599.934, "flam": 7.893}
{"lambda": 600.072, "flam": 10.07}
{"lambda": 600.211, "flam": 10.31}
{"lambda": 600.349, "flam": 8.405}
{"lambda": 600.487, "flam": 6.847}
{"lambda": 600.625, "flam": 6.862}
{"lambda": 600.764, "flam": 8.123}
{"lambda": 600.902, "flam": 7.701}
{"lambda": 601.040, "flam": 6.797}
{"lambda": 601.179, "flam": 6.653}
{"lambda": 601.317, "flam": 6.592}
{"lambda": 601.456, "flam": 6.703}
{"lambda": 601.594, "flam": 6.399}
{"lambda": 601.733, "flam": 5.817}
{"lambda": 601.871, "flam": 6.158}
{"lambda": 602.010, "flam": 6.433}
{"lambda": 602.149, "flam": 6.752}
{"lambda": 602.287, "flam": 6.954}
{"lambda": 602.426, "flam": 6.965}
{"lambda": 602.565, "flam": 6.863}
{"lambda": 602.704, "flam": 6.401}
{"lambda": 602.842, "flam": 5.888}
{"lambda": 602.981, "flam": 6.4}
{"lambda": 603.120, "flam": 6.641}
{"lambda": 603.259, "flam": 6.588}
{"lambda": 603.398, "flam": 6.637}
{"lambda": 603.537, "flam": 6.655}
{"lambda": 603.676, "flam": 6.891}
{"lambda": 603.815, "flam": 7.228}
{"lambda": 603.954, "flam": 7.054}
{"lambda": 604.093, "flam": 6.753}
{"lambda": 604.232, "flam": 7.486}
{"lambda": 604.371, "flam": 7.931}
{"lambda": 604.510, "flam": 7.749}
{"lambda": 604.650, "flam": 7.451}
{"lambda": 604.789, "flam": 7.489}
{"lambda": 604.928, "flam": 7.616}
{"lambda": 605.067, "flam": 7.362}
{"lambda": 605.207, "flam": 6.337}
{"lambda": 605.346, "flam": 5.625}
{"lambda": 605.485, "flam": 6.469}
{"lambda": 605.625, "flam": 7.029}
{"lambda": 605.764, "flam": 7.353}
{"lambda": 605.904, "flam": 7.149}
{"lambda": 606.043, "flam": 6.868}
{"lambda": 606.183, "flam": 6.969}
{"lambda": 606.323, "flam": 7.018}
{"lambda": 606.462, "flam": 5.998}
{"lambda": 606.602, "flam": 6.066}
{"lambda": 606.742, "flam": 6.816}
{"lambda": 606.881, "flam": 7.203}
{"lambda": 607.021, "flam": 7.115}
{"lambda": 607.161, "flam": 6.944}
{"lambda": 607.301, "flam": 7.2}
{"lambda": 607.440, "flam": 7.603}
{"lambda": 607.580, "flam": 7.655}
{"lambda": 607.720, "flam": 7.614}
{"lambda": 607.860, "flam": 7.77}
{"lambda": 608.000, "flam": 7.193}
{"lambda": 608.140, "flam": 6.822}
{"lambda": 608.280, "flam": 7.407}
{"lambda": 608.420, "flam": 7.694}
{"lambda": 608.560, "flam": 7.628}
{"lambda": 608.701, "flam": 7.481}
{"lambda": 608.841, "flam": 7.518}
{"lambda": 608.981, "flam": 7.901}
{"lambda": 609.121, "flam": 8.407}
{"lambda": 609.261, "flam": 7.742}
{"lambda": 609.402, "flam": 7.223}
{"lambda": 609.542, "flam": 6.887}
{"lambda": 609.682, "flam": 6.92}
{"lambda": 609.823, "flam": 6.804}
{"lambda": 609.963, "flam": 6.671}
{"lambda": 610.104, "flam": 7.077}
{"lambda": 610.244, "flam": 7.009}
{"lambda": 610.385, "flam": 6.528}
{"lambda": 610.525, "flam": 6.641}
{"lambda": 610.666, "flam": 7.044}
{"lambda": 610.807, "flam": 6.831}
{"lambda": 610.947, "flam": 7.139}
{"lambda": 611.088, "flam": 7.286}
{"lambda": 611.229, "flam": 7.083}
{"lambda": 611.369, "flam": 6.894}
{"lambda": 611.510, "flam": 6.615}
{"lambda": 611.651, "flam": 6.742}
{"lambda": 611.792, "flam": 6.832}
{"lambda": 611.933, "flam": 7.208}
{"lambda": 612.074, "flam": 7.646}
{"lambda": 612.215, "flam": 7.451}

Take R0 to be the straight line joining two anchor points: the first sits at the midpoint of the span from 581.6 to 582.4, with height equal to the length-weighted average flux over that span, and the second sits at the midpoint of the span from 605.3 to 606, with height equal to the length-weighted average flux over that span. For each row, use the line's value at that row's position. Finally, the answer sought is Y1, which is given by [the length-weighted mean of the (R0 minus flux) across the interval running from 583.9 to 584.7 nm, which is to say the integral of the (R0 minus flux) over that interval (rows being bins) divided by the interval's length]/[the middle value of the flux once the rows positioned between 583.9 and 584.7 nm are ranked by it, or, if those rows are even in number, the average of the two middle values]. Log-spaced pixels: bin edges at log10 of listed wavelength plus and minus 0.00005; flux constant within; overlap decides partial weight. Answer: -0.016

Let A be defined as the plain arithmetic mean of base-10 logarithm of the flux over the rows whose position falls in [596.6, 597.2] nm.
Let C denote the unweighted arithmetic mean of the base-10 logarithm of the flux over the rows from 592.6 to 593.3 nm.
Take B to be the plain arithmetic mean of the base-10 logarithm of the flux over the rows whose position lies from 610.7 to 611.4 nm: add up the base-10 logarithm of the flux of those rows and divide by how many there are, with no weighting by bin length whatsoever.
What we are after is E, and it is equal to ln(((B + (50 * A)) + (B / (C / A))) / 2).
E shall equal 3.11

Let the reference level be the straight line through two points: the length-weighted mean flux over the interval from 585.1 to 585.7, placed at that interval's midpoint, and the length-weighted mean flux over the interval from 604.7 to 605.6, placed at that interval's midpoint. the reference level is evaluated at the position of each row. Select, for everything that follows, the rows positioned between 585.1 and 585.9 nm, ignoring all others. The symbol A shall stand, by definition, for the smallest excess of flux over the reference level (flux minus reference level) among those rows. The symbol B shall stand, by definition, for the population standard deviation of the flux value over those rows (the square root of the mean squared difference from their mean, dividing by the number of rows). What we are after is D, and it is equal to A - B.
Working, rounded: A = -0.4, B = 0.25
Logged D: -0.7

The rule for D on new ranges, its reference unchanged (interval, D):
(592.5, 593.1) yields 0.2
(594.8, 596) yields -1.5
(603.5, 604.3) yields -0.5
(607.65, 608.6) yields -0.2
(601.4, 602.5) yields -1.5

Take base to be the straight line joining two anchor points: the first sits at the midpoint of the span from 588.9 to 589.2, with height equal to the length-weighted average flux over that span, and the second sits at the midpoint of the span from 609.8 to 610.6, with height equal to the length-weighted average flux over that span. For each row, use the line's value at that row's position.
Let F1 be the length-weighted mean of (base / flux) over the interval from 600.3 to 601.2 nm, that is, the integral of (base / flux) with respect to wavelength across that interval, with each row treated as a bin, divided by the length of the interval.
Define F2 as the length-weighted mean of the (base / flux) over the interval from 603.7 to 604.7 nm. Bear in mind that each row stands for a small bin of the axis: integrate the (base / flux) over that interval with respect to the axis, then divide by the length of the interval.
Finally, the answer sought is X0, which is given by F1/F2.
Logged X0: 1.02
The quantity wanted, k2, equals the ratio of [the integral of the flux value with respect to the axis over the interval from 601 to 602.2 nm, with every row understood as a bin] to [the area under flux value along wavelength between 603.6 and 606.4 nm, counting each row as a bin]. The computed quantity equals 0.4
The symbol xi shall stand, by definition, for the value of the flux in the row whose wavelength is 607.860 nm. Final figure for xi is 7.77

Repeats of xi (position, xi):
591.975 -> 7.54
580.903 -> 7.094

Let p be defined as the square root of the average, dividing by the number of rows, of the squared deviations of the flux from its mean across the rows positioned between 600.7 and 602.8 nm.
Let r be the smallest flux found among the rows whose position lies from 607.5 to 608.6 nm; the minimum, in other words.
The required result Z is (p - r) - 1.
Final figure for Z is -7.27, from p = 0.55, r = 6.822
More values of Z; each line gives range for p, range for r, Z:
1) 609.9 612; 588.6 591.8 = -7.56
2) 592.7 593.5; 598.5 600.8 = -7.47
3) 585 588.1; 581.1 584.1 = -7.43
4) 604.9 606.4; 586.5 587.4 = -8.25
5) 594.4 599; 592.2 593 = -7.86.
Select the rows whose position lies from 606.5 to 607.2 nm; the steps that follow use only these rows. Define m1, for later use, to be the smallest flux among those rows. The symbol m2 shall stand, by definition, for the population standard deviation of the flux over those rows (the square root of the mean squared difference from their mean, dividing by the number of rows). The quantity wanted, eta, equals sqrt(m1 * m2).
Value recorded 1.6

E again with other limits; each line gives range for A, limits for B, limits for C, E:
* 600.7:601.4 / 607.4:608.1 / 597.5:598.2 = 3.10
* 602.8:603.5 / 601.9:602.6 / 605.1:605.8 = 3.05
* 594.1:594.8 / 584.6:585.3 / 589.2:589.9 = 3.10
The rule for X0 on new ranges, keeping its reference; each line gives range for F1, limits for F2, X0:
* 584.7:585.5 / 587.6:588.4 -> 1.08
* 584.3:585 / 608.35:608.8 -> 1.06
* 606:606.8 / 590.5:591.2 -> 1.13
